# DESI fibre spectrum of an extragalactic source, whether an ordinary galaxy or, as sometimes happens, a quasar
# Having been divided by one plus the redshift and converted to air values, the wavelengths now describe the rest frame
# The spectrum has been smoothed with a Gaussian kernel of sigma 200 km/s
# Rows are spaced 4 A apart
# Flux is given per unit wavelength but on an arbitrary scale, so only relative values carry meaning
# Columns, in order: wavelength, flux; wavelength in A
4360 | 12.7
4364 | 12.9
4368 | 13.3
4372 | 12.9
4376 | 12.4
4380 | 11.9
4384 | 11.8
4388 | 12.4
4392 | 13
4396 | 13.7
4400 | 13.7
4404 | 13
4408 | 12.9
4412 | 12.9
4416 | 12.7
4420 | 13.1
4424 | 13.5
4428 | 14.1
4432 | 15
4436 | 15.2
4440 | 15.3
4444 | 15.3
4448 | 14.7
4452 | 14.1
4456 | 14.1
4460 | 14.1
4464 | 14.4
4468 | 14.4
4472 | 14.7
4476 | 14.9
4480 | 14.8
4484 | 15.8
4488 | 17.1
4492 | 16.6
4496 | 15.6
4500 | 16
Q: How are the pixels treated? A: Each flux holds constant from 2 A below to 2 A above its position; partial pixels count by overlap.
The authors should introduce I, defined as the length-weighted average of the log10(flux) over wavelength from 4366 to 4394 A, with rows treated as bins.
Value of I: 1.10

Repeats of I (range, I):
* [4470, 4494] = 1.19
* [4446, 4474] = 1.16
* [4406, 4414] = 1.11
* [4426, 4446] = 1.18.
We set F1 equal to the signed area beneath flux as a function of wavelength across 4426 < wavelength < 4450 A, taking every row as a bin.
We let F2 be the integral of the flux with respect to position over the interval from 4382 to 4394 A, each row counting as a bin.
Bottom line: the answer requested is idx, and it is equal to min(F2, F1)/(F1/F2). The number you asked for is 62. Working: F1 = 358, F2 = 149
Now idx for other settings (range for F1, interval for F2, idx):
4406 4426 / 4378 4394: 148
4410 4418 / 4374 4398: 301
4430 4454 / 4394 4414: 196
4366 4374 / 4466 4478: 176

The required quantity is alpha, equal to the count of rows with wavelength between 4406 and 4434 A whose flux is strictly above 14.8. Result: 1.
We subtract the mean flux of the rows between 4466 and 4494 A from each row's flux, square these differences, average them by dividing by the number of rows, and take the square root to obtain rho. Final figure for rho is 0.97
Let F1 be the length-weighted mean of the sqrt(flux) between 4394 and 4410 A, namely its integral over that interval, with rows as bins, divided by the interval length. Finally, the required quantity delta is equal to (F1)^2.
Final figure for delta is 13.3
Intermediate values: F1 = 3.65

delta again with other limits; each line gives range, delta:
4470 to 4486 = 15.0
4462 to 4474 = 14.5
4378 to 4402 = 12.7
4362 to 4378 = 12.9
